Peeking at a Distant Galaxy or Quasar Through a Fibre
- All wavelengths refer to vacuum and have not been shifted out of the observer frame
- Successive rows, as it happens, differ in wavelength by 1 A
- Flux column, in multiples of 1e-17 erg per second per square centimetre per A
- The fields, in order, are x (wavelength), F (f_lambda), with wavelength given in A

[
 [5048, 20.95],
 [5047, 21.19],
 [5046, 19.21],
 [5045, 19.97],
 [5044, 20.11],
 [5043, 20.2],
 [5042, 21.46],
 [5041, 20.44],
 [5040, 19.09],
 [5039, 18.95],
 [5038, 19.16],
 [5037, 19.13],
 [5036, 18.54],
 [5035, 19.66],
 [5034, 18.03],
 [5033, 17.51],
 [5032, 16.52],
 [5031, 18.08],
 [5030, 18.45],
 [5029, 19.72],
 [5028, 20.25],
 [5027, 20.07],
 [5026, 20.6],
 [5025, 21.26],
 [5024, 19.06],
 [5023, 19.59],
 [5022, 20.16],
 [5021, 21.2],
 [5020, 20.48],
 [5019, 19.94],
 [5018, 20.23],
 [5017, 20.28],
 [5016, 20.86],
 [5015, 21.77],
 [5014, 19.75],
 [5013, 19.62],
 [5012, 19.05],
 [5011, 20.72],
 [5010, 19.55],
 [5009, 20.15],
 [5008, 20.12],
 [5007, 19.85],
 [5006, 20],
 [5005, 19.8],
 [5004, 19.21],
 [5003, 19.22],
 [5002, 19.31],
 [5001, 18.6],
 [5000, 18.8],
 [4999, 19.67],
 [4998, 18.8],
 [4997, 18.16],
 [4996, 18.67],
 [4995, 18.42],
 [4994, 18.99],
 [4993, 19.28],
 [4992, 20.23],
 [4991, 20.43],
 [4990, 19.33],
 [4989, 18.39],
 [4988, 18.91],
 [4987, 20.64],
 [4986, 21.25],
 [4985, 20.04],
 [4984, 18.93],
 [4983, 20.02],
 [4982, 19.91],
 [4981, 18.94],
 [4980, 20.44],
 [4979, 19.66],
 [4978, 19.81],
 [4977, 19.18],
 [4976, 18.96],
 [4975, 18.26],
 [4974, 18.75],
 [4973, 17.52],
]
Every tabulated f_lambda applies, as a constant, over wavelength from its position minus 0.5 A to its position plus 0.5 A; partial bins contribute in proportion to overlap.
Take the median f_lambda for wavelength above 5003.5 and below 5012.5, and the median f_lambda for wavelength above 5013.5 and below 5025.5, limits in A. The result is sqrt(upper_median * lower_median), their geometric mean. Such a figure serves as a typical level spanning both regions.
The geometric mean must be 20.1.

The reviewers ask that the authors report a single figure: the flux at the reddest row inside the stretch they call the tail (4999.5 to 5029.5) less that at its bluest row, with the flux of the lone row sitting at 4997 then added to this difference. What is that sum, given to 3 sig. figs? 19.1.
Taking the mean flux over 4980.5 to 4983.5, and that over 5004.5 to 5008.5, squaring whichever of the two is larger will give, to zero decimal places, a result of 398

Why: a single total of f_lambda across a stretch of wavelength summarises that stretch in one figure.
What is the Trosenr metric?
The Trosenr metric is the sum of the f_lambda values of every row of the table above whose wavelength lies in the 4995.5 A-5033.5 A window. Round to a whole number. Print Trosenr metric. 745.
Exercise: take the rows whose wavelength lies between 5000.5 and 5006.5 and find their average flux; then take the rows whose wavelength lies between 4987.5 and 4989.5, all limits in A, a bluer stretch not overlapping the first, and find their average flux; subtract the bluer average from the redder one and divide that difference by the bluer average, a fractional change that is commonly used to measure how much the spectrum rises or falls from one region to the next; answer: 0.04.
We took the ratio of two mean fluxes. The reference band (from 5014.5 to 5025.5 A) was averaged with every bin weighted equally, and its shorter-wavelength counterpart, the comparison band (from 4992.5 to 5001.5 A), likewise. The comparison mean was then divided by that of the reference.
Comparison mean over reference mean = 0.92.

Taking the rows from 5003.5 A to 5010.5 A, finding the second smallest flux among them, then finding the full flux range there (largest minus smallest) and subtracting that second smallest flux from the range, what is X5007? -18.6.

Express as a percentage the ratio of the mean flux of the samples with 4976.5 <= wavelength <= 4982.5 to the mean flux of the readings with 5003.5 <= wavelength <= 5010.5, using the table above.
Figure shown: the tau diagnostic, 99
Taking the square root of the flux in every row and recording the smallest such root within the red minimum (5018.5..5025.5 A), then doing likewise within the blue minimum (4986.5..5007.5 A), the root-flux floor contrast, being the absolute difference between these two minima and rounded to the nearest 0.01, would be 0.10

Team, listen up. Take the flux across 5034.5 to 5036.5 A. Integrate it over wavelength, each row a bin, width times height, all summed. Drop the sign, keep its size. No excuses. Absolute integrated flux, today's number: 38.2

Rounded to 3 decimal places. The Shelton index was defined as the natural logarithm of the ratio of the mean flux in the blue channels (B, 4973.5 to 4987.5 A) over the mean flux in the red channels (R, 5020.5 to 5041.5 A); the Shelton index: 0.016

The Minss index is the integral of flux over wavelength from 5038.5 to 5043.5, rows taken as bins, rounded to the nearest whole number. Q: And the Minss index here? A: 100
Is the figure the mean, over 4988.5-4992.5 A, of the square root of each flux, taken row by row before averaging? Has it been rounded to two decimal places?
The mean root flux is 4.43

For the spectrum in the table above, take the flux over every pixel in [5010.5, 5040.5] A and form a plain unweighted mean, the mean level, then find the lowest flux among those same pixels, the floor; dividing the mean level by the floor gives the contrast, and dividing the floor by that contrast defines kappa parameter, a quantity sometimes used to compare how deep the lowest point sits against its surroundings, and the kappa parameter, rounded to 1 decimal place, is 13.9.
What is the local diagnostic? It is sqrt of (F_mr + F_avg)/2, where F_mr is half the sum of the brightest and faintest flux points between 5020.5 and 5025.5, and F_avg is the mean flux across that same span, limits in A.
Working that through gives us 4.50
